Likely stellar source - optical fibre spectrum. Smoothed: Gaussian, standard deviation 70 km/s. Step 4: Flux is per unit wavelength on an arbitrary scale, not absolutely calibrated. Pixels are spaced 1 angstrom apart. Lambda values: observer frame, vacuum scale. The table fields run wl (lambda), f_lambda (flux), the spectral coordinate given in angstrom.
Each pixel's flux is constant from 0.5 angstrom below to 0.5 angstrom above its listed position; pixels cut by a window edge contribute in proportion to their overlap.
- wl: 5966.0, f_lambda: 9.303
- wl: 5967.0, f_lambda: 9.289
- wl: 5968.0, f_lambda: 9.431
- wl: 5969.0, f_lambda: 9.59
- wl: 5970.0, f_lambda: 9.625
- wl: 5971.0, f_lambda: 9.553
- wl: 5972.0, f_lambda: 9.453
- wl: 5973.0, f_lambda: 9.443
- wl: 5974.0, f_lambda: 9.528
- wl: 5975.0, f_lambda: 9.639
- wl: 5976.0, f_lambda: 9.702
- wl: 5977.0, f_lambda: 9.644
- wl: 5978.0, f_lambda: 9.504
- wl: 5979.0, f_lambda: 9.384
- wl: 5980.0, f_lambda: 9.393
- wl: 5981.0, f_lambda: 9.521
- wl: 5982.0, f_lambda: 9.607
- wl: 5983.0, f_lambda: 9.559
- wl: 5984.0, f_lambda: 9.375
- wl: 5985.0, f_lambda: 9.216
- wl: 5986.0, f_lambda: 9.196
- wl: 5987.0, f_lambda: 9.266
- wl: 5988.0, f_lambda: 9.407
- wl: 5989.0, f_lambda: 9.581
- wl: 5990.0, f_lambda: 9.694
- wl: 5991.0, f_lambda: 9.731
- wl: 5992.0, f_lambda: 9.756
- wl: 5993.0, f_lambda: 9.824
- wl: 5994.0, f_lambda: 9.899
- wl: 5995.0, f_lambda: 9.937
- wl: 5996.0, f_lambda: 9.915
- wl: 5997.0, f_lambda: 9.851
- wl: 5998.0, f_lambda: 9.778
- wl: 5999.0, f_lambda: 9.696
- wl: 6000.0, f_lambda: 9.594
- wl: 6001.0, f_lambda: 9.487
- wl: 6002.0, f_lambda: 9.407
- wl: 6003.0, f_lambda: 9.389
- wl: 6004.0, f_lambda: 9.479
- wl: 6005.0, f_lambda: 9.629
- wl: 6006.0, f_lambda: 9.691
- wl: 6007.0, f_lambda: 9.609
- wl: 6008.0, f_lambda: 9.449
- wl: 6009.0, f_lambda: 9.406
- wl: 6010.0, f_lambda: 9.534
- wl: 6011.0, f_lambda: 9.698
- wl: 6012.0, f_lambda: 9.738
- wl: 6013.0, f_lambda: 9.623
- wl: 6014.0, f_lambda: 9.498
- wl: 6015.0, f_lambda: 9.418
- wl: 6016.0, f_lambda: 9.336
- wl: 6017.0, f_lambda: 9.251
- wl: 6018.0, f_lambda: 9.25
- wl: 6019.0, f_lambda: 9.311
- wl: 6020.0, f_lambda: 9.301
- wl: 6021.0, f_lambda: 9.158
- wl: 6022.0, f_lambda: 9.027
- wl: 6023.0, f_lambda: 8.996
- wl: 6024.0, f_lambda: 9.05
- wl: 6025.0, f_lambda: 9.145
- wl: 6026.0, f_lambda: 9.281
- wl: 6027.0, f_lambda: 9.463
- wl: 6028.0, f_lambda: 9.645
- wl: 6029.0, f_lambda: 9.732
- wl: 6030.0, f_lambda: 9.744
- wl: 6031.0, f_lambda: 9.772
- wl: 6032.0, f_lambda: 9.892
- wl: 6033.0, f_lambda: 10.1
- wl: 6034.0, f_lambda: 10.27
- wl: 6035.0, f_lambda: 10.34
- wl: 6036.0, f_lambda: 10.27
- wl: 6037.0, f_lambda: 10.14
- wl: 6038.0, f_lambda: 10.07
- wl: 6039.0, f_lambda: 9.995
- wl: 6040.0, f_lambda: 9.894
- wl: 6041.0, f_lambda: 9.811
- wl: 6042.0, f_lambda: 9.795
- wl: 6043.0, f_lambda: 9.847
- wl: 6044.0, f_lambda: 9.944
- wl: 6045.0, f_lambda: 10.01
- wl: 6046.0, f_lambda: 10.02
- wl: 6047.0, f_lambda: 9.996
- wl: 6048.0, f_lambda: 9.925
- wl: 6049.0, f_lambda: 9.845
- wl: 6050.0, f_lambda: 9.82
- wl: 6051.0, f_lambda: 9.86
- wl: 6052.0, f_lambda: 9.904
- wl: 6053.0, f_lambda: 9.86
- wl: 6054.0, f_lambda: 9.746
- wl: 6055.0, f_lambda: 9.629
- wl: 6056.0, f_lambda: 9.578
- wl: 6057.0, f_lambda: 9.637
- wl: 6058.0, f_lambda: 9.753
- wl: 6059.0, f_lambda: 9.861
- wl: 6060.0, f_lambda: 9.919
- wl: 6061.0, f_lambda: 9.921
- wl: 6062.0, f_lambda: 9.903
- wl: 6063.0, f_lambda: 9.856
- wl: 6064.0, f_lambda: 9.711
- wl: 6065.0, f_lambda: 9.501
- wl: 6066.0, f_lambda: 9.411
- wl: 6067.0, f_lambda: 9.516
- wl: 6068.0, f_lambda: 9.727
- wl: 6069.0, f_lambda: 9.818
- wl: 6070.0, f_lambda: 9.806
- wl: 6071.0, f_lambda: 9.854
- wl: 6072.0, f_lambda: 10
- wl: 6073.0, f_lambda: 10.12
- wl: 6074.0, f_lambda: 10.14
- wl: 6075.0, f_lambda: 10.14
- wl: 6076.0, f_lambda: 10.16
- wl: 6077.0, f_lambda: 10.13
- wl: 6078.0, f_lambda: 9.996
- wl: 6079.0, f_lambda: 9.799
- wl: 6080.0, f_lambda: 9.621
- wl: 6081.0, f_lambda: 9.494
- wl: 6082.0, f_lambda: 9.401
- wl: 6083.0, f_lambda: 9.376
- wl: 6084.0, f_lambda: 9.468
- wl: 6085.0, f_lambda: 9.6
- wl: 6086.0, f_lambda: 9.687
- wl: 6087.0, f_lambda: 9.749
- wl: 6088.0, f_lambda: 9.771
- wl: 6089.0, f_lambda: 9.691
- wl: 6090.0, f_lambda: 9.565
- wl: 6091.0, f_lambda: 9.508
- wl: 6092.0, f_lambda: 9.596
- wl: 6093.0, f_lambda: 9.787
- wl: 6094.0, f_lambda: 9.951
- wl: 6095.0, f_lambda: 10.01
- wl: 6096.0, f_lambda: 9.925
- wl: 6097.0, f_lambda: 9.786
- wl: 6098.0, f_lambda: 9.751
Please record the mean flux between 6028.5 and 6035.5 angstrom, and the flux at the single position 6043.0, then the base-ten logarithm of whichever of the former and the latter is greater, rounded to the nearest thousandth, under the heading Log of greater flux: 0.999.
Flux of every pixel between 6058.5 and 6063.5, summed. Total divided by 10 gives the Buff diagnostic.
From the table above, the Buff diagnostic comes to 4.95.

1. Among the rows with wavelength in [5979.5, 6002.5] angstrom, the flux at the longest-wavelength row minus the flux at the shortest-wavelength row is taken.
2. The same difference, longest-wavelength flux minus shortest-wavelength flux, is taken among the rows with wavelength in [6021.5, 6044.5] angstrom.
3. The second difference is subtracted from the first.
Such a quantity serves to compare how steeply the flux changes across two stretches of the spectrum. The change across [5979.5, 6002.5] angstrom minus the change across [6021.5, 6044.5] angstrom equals -0.9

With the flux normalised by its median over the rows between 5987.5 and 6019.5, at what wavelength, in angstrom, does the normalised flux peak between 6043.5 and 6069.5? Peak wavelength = 6046.0 angstrom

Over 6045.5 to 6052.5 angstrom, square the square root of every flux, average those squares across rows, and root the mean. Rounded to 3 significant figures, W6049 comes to 3.15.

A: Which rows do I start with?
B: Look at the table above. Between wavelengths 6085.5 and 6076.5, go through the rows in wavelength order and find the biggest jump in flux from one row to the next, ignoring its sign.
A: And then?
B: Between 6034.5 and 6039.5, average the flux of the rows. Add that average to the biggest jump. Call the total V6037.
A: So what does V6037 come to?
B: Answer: 10.4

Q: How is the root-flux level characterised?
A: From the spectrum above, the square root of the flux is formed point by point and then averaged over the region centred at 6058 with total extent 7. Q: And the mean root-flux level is 3.12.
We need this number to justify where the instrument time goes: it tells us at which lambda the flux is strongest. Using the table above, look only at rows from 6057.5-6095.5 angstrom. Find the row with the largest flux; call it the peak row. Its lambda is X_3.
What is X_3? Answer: 6076.0 angstrom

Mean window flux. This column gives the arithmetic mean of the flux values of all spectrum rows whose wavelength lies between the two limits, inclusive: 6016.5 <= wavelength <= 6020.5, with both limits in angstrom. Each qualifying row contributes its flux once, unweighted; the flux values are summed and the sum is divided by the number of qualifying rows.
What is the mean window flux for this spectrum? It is 9.3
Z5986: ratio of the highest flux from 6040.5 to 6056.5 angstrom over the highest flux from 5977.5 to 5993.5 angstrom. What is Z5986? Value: 1.020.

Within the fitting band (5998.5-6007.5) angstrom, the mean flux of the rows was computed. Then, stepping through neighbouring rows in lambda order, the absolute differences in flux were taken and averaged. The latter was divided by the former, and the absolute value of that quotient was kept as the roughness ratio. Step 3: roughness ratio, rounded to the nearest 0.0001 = 0.0090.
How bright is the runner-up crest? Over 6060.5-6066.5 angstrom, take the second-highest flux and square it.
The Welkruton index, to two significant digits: 98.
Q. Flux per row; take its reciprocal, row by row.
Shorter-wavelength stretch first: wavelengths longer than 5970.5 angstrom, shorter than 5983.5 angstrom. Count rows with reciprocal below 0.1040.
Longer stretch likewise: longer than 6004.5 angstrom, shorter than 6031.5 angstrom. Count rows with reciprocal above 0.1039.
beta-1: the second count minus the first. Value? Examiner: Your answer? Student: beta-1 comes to 16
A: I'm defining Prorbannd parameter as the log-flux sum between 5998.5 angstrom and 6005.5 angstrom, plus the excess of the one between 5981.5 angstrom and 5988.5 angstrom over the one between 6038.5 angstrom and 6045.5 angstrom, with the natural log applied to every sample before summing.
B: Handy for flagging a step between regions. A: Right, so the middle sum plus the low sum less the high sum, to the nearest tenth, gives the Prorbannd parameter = 15.4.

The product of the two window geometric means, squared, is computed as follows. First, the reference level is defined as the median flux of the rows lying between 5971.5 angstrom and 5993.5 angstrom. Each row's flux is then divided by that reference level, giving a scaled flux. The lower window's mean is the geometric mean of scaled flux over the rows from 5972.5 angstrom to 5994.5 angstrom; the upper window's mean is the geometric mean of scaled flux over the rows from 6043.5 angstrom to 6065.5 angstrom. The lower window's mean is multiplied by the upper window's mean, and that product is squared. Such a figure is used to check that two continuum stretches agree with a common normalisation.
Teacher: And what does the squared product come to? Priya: 1.07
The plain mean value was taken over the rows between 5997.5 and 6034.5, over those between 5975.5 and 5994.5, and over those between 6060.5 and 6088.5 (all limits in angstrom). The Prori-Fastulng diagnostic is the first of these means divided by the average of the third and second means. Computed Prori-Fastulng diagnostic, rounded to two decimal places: 0.98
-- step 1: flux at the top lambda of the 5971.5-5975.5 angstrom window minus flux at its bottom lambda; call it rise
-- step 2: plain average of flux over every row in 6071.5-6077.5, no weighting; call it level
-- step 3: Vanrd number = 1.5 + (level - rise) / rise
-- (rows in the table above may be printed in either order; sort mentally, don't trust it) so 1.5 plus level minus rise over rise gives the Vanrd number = 55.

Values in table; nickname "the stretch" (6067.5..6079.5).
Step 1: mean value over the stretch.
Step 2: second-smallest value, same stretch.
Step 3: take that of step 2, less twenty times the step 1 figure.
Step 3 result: -190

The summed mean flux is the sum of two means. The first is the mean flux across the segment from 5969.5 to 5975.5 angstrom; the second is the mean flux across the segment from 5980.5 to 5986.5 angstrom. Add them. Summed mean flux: 19.0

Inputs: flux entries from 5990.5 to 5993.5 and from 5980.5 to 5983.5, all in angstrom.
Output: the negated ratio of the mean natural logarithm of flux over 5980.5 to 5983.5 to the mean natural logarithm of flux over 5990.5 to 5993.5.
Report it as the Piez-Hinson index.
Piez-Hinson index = -0.99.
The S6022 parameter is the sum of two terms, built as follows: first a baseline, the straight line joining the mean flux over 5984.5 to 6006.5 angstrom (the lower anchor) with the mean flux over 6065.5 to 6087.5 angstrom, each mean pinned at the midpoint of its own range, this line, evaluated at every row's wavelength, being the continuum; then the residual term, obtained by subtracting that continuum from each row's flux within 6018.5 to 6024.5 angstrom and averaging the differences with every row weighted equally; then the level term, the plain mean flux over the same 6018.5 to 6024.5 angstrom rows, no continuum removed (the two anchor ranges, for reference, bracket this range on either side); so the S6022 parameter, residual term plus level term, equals 8.6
